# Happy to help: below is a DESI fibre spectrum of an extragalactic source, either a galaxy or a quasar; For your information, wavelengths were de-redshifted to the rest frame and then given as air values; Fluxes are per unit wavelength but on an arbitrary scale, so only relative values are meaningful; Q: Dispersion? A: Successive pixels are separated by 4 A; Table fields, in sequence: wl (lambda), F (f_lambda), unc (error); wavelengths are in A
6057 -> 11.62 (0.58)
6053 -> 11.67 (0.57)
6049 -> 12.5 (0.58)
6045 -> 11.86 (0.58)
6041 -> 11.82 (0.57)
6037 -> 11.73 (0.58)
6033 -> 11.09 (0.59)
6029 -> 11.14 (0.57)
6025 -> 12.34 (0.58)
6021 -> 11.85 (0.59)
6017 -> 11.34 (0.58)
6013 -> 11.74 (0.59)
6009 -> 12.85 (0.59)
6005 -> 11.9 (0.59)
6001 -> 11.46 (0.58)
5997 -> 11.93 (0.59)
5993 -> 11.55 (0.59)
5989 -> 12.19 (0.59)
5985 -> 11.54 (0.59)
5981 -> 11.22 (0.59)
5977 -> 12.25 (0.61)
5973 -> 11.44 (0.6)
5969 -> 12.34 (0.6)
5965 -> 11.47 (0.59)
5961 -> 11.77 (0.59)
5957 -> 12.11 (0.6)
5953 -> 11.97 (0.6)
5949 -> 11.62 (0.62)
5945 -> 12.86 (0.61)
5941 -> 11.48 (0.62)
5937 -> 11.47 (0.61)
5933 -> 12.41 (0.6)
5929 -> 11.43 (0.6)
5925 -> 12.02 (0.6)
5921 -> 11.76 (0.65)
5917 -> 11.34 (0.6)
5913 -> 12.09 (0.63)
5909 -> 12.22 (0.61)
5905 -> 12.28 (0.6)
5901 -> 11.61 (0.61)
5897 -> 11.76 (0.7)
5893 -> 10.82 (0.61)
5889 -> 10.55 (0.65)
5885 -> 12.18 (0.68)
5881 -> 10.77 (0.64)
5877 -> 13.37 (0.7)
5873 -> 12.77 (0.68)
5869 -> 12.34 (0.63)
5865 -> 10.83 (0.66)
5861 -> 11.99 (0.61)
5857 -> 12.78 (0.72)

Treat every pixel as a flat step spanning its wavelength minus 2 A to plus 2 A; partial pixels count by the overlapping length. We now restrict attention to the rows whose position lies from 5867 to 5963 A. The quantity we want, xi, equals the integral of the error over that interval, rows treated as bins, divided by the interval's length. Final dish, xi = 0.63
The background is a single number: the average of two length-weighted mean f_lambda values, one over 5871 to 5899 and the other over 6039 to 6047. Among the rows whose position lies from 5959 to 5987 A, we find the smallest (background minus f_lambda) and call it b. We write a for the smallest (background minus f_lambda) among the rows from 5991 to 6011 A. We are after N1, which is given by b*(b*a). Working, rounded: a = -1.1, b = -0.5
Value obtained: -0.32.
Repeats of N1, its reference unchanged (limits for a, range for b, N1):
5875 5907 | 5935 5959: -1.80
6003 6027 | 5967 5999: -0.32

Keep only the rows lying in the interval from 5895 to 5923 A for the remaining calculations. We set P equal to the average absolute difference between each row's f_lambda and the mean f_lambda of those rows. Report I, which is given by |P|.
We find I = 0.284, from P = 0.284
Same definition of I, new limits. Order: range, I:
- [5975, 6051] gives 0.362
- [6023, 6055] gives 0.361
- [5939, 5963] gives 0.345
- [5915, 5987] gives 0.369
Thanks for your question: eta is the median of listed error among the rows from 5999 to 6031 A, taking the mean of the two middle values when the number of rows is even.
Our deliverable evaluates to 0.585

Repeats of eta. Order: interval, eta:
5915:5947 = 0.605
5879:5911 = 0.625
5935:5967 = 0.605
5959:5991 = 0.590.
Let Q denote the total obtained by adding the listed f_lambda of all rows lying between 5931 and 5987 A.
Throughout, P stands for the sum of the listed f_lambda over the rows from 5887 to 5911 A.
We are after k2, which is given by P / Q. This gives 0.4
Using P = 69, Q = 166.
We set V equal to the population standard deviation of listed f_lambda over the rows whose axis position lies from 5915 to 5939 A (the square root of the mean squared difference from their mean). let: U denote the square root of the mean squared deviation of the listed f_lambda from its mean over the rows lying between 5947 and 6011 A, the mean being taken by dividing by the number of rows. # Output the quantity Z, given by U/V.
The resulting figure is 1.09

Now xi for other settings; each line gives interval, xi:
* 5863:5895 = 0.66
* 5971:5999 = 0.59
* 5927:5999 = 0.60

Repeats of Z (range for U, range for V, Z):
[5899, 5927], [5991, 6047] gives 0.72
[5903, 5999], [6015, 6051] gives 0.89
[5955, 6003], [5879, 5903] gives 0.60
